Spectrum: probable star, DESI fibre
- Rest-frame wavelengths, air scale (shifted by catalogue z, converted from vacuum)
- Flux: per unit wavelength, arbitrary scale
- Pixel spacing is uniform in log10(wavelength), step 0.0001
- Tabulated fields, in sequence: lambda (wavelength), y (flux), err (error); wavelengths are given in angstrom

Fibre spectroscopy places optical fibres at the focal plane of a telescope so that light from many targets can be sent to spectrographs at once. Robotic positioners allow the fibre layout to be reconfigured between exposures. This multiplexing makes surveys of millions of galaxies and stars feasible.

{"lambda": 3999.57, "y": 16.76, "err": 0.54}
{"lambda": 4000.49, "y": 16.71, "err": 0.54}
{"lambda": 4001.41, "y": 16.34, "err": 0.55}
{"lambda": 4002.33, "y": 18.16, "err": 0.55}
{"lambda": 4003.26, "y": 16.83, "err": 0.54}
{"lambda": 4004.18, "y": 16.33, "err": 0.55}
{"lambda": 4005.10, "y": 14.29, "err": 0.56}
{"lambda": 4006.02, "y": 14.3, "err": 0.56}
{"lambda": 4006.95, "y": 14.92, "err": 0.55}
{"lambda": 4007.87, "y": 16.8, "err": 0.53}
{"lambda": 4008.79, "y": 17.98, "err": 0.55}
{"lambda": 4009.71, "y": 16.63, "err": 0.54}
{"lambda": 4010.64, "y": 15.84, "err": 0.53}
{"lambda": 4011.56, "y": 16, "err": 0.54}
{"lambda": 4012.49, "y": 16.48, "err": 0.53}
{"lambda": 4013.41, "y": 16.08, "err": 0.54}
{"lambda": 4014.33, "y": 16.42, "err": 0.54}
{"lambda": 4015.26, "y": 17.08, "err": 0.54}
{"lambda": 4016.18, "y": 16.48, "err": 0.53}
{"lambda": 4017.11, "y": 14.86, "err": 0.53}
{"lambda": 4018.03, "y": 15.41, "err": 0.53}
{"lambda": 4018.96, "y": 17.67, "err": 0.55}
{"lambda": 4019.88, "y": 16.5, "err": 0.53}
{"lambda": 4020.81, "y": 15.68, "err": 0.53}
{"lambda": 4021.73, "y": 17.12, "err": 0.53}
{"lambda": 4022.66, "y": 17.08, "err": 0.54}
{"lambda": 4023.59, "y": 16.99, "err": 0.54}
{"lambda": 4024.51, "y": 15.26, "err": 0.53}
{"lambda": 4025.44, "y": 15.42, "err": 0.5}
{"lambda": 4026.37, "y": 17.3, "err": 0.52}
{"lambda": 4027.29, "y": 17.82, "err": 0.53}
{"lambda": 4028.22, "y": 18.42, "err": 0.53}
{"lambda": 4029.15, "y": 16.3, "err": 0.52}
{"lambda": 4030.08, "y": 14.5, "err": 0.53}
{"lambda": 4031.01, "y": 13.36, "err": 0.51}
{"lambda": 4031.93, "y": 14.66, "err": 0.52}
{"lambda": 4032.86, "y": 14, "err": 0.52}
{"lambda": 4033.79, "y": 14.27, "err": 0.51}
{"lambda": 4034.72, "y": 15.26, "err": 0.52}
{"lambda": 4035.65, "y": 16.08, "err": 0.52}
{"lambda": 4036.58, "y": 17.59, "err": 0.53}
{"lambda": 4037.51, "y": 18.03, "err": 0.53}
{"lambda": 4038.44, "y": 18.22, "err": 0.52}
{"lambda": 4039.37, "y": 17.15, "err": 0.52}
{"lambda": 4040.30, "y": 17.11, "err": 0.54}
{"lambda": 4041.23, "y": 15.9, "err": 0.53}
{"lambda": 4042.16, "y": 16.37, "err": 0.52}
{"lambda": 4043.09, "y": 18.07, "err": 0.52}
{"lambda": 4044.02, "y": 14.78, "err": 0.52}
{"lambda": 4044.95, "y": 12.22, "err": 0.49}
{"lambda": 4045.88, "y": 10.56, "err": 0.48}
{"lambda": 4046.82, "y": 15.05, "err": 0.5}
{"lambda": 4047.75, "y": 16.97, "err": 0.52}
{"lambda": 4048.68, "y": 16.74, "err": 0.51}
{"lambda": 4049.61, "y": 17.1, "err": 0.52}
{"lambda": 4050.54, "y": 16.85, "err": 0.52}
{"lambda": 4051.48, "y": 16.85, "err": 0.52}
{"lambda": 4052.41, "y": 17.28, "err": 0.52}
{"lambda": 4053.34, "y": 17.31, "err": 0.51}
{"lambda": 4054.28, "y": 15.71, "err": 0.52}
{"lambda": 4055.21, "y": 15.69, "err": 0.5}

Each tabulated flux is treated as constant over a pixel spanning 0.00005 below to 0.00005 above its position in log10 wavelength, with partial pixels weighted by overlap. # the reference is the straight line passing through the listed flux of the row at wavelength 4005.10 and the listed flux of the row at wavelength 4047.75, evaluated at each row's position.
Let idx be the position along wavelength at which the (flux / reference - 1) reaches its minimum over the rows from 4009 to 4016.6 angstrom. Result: 4010.64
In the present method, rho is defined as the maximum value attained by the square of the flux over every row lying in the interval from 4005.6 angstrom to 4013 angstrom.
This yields 323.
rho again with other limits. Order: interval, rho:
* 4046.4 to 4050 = 292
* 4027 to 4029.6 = 339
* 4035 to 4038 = 325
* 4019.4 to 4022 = 293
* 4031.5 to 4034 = 215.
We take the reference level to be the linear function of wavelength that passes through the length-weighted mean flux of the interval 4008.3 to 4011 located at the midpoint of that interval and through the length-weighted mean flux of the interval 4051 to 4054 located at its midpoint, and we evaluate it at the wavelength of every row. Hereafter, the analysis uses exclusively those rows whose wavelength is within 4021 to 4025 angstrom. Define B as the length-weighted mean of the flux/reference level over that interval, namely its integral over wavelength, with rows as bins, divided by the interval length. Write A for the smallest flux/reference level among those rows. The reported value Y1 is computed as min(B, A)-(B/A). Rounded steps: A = 0.90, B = 0.98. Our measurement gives -0.18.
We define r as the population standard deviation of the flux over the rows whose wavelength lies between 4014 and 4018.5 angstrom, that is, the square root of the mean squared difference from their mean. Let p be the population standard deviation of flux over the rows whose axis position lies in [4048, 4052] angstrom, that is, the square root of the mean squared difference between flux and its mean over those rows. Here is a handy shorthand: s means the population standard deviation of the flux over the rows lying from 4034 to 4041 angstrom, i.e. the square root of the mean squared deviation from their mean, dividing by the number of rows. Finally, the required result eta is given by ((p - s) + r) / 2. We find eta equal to 0.0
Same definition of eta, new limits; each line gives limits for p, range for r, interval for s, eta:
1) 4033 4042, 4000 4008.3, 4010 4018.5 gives 0.9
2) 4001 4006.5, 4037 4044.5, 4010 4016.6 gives 1.1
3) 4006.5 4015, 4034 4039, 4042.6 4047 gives -0.3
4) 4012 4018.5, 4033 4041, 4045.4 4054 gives 0.0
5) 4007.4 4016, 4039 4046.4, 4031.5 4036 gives 1.2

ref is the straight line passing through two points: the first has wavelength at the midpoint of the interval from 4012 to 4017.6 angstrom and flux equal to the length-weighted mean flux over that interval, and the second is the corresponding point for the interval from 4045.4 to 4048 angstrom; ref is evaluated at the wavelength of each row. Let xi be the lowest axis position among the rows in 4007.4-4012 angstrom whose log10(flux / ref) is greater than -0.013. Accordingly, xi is 4007.87 angstrom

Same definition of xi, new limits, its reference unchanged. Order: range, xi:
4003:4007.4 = 4003.26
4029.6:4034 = 4031.93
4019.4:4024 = 4019.88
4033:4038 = 4034.72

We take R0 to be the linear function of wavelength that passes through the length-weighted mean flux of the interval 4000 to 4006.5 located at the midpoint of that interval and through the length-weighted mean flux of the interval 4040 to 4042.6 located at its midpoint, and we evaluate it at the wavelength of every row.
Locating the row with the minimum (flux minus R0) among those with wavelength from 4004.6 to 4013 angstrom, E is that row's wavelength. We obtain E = 4005.10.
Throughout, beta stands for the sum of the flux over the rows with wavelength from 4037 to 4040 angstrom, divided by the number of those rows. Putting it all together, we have 17.8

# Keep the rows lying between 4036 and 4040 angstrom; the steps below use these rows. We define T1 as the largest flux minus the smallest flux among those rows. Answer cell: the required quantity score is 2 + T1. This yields 3.1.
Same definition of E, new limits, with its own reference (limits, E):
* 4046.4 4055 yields 4046.82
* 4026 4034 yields 4031.01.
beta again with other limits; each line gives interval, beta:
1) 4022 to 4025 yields 16.4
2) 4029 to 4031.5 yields 14.7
